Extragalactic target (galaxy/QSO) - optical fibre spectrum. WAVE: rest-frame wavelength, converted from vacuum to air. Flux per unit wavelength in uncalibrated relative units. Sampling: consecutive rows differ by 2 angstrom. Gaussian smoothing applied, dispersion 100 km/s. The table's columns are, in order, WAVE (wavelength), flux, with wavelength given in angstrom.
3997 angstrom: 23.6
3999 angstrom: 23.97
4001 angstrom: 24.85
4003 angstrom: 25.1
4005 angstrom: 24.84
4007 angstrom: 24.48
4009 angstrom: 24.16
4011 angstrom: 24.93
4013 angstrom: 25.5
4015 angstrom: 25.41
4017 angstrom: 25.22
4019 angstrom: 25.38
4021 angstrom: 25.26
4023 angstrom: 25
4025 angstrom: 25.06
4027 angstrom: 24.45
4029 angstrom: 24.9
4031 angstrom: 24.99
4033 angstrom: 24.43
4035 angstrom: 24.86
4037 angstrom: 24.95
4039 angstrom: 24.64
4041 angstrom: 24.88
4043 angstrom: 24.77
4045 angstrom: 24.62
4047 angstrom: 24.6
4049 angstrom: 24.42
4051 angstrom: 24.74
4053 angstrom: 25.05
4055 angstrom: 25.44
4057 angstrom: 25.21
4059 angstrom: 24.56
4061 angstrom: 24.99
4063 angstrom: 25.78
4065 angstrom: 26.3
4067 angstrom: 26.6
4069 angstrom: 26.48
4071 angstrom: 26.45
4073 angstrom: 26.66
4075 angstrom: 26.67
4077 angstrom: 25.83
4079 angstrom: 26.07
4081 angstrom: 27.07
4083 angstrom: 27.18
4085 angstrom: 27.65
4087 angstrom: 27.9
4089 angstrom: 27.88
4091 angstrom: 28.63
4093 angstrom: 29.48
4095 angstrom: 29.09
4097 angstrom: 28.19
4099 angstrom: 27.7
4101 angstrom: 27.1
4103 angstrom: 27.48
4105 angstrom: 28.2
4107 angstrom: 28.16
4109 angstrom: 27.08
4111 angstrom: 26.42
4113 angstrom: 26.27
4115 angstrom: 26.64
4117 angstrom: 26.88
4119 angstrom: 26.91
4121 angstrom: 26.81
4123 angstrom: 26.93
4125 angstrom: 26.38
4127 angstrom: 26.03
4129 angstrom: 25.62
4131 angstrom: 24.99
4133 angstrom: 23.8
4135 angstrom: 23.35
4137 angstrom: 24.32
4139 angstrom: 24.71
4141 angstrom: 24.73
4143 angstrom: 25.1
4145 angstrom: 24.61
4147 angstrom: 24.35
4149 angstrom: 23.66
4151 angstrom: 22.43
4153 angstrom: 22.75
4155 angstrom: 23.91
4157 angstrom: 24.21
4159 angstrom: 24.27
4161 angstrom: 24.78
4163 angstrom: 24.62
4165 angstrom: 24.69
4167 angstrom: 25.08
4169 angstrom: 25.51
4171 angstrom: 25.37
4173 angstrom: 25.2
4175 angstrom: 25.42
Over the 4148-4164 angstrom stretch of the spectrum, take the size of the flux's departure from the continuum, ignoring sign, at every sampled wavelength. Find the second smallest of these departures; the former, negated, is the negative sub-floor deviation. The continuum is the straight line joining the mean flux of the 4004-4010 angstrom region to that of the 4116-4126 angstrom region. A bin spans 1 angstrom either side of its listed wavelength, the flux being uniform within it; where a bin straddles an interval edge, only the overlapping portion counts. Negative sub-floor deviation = -3.0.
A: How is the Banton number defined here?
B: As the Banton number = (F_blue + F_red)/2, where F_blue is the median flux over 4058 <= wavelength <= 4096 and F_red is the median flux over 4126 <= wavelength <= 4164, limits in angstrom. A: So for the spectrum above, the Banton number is 25.5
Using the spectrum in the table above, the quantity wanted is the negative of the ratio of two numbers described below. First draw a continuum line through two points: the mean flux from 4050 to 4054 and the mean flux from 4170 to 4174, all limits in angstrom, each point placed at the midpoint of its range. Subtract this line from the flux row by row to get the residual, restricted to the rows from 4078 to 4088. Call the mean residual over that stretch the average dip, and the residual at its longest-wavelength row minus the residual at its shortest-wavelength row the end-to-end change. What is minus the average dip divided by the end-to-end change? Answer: -1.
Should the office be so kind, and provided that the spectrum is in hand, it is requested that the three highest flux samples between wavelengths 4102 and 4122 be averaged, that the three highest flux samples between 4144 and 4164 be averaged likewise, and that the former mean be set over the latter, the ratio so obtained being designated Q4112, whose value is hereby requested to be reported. 1.13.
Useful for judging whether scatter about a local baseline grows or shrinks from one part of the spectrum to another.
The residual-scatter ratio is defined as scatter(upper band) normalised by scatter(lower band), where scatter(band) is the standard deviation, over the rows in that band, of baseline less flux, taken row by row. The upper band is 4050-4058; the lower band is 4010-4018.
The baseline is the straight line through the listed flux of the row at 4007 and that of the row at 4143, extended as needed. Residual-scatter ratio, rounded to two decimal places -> 1.15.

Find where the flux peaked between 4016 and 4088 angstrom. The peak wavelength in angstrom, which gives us 4087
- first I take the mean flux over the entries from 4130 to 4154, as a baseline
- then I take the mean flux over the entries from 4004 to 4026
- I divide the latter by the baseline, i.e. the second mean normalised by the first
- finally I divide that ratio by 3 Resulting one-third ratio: 0.347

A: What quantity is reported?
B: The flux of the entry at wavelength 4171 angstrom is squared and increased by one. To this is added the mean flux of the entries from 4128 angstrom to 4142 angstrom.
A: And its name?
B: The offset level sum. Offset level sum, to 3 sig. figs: 669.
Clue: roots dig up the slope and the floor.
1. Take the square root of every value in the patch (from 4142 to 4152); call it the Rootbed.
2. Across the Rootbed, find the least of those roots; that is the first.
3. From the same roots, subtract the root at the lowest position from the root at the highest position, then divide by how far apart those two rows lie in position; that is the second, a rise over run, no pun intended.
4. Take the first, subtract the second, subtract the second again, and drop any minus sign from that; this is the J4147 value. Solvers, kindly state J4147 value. 4.80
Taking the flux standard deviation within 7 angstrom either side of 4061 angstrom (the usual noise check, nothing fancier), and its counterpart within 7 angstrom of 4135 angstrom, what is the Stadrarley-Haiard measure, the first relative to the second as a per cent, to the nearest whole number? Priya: 96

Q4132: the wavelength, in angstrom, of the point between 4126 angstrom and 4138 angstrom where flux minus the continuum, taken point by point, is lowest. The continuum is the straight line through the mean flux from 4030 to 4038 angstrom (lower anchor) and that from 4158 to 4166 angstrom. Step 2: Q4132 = 4135 angstrom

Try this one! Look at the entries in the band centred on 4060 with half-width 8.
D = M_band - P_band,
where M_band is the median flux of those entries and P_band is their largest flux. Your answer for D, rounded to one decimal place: -1.3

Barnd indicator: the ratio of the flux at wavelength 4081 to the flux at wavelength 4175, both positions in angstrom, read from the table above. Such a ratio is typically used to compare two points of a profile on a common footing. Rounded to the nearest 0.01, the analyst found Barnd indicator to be 1.06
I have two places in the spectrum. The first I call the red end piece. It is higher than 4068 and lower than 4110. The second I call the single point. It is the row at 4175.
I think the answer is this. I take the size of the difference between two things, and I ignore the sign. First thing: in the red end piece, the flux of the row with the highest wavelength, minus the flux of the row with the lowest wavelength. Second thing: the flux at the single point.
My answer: 24.8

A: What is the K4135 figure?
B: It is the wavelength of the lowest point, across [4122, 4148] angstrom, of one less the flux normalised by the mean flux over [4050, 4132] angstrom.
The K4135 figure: 4123 angstrom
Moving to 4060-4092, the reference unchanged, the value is 4091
